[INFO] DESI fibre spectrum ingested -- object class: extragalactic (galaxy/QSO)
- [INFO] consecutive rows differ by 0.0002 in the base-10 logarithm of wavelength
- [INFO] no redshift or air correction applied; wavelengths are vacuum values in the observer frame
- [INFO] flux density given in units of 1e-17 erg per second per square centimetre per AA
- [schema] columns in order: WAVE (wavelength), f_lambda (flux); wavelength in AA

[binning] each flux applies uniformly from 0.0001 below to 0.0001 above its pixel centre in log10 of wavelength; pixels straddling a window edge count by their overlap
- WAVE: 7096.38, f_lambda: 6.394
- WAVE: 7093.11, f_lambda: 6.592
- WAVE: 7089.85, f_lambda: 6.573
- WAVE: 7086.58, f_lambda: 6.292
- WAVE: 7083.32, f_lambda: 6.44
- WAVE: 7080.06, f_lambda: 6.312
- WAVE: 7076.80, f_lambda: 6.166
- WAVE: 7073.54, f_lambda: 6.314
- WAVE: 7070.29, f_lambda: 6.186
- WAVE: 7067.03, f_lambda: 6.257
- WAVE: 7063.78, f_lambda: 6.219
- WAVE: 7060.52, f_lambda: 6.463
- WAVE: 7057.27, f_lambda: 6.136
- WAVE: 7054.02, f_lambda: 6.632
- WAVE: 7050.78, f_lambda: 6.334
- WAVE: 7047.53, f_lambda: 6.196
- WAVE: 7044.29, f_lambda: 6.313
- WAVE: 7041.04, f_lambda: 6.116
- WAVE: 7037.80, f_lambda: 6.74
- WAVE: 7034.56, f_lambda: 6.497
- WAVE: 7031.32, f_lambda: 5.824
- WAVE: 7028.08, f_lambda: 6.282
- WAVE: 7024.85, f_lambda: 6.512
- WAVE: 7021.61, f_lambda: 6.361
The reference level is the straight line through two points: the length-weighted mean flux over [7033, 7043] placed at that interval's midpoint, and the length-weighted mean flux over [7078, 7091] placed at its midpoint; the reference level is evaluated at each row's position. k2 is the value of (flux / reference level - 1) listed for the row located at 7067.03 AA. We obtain -0.024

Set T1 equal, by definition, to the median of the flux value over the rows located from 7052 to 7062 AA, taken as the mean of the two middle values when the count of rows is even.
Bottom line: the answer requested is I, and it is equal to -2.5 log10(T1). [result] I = -2.03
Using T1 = 6.46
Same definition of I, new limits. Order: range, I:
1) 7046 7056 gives -2.00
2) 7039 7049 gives -1.98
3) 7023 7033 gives -2.00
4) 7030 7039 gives -2.03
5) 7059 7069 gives -1.99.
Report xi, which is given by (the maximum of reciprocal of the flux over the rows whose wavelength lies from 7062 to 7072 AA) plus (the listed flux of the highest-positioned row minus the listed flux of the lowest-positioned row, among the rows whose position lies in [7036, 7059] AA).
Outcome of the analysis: -0.44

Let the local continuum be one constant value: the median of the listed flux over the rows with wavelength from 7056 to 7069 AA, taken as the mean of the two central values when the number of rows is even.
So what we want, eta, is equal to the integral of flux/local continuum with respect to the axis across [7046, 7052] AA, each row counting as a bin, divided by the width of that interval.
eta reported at 1.003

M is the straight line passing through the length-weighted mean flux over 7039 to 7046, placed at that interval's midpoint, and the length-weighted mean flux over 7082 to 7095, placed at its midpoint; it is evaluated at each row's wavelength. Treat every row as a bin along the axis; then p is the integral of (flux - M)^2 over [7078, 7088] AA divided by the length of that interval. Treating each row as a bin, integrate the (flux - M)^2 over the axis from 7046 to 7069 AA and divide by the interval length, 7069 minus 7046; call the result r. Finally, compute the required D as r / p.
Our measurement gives 1.7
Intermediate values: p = 0.016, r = 0.028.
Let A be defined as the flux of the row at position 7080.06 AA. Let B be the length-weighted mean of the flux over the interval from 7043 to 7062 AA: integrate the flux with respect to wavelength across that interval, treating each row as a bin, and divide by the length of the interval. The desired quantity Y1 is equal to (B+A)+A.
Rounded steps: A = 6.312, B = 6.35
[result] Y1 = 18.97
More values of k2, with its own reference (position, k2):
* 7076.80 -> -0.036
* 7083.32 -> 0.008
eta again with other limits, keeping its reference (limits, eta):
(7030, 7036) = 0.988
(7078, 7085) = 1.021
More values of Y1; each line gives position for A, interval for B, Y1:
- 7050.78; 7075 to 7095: 19.06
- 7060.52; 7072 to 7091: 19.27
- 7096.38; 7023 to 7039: 19.15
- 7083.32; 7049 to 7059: 19.25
